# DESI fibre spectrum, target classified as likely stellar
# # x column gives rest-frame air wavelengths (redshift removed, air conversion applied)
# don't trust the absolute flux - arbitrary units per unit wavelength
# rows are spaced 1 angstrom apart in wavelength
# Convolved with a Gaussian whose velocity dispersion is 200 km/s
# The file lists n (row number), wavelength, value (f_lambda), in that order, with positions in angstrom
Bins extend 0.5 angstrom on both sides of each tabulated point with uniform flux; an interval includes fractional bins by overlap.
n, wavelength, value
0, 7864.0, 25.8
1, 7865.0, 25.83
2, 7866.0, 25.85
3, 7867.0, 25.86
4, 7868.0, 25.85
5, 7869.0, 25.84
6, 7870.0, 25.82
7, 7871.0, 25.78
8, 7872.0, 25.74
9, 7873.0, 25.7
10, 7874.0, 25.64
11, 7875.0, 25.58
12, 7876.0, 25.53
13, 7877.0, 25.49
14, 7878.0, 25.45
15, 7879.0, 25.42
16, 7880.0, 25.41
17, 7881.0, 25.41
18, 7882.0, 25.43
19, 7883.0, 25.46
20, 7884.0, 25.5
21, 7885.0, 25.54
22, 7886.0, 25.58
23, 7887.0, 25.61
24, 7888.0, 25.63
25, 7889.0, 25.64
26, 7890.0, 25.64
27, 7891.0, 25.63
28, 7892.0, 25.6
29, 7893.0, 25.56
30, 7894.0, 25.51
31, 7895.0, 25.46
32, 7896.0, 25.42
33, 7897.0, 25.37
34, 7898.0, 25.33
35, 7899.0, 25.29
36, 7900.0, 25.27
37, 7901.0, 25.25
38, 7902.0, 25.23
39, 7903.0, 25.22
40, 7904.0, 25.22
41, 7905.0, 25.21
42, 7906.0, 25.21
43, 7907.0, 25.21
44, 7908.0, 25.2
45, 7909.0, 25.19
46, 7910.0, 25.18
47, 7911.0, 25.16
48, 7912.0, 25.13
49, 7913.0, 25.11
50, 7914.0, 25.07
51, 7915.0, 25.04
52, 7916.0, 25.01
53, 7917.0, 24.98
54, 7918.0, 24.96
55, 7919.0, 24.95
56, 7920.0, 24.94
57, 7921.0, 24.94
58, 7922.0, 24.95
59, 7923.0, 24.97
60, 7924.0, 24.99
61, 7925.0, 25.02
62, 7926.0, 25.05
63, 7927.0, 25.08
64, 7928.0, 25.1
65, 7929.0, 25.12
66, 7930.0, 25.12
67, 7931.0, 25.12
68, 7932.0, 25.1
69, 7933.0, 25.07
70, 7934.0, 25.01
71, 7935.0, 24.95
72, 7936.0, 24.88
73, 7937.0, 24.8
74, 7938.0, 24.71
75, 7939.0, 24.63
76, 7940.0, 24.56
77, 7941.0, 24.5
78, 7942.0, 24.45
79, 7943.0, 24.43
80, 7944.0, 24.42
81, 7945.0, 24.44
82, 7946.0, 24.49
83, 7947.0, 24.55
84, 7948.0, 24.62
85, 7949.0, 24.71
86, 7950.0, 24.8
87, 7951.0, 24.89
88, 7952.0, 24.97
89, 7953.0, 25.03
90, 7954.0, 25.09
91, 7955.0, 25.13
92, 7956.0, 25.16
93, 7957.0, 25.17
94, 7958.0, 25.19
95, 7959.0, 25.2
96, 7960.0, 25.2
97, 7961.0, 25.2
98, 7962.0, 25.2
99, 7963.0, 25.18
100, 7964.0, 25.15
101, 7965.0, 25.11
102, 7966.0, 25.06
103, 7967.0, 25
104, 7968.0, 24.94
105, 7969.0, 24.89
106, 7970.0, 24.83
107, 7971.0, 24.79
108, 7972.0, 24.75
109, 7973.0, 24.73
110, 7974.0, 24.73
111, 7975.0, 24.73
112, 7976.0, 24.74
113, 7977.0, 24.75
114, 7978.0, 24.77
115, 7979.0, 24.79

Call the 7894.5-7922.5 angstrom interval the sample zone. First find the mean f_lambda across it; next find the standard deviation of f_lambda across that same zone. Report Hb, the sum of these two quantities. 25.31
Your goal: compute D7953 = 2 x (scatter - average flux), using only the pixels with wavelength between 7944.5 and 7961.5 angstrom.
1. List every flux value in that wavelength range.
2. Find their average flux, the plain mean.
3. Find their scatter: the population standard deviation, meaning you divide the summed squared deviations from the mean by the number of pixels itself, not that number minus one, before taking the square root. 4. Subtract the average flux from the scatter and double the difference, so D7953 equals -49.3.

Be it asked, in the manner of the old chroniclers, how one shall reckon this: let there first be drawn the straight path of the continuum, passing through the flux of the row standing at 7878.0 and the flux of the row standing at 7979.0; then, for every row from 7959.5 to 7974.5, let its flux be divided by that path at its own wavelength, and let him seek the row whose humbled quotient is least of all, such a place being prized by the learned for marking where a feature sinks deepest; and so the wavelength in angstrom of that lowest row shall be 7973.0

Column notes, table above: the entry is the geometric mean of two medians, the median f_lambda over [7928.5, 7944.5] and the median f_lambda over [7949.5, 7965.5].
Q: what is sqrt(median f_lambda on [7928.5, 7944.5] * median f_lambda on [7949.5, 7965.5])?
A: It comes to 25.00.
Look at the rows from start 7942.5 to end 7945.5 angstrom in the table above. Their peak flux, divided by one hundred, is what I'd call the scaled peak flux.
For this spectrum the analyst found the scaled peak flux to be 0.244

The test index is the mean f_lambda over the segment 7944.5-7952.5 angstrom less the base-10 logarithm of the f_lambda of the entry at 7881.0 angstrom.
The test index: 23.3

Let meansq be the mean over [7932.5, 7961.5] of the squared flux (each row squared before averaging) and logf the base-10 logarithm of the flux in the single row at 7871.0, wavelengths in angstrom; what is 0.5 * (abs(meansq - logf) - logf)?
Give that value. 307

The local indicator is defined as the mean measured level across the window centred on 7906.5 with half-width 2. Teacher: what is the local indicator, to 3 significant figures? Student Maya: 25.2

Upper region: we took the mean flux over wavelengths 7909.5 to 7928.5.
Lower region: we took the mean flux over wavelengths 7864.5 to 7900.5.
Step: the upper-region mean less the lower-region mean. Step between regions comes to -0.54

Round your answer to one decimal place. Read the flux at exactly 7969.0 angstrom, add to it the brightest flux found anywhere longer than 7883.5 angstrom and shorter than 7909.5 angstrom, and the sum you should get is 50.5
